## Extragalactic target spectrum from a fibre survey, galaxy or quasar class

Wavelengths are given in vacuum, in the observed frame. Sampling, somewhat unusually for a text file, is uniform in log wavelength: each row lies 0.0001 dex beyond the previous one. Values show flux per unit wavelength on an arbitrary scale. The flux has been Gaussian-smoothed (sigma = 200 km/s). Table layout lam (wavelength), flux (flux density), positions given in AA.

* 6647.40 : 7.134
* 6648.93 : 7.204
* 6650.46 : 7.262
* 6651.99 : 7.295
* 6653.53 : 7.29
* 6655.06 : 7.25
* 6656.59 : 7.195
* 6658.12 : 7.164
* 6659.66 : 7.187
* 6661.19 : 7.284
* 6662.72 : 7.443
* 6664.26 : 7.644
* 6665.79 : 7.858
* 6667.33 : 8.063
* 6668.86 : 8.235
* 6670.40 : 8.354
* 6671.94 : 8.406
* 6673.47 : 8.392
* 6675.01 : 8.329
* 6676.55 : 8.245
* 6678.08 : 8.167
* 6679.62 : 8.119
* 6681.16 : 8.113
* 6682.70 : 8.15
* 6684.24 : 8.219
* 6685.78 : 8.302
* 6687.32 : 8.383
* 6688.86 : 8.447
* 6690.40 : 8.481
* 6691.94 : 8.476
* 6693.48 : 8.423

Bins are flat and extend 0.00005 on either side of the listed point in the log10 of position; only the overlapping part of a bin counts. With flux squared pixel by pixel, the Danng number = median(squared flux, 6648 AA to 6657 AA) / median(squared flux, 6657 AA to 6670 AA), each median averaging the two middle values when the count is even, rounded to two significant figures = 0.93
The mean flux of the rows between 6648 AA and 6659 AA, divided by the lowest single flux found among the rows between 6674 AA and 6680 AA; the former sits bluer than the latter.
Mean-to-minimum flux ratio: 0.891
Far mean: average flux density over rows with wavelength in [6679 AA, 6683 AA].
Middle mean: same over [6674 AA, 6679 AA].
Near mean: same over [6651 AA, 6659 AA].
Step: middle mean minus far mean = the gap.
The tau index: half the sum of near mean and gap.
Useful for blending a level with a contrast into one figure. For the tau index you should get 3.68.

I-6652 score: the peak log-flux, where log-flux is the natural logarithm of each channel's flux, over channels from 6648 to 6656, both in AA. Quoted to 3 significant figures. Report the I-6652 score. 1.99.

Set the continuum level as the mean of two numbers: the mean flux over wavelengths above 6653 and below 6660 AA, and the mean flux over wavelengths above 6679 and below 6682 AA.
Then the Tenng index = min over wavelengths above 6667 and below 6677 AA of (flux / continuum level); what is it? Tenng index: 1.05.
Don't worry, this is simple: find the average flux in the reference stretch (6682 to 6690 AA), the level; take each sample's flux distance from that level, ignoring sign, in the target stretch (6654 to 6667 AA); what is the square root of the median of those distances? 1.02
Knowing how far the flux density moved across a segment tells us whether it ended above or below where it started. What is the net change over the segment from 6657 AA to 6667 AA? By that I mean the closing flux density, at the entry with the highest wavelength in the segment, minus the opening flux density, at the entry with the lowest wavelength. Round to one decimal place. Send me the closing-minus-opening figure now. 0.7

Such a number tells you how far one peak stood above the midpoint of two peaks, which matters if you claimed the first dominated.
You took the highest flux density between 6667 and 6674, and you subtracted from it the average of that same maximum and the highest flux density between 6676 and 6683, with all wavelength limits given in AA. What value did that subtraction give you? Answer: 0.1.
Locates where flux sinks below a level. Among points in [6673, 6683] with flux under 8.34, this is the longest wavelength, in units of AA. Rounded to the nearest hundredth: 6682.70 AA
